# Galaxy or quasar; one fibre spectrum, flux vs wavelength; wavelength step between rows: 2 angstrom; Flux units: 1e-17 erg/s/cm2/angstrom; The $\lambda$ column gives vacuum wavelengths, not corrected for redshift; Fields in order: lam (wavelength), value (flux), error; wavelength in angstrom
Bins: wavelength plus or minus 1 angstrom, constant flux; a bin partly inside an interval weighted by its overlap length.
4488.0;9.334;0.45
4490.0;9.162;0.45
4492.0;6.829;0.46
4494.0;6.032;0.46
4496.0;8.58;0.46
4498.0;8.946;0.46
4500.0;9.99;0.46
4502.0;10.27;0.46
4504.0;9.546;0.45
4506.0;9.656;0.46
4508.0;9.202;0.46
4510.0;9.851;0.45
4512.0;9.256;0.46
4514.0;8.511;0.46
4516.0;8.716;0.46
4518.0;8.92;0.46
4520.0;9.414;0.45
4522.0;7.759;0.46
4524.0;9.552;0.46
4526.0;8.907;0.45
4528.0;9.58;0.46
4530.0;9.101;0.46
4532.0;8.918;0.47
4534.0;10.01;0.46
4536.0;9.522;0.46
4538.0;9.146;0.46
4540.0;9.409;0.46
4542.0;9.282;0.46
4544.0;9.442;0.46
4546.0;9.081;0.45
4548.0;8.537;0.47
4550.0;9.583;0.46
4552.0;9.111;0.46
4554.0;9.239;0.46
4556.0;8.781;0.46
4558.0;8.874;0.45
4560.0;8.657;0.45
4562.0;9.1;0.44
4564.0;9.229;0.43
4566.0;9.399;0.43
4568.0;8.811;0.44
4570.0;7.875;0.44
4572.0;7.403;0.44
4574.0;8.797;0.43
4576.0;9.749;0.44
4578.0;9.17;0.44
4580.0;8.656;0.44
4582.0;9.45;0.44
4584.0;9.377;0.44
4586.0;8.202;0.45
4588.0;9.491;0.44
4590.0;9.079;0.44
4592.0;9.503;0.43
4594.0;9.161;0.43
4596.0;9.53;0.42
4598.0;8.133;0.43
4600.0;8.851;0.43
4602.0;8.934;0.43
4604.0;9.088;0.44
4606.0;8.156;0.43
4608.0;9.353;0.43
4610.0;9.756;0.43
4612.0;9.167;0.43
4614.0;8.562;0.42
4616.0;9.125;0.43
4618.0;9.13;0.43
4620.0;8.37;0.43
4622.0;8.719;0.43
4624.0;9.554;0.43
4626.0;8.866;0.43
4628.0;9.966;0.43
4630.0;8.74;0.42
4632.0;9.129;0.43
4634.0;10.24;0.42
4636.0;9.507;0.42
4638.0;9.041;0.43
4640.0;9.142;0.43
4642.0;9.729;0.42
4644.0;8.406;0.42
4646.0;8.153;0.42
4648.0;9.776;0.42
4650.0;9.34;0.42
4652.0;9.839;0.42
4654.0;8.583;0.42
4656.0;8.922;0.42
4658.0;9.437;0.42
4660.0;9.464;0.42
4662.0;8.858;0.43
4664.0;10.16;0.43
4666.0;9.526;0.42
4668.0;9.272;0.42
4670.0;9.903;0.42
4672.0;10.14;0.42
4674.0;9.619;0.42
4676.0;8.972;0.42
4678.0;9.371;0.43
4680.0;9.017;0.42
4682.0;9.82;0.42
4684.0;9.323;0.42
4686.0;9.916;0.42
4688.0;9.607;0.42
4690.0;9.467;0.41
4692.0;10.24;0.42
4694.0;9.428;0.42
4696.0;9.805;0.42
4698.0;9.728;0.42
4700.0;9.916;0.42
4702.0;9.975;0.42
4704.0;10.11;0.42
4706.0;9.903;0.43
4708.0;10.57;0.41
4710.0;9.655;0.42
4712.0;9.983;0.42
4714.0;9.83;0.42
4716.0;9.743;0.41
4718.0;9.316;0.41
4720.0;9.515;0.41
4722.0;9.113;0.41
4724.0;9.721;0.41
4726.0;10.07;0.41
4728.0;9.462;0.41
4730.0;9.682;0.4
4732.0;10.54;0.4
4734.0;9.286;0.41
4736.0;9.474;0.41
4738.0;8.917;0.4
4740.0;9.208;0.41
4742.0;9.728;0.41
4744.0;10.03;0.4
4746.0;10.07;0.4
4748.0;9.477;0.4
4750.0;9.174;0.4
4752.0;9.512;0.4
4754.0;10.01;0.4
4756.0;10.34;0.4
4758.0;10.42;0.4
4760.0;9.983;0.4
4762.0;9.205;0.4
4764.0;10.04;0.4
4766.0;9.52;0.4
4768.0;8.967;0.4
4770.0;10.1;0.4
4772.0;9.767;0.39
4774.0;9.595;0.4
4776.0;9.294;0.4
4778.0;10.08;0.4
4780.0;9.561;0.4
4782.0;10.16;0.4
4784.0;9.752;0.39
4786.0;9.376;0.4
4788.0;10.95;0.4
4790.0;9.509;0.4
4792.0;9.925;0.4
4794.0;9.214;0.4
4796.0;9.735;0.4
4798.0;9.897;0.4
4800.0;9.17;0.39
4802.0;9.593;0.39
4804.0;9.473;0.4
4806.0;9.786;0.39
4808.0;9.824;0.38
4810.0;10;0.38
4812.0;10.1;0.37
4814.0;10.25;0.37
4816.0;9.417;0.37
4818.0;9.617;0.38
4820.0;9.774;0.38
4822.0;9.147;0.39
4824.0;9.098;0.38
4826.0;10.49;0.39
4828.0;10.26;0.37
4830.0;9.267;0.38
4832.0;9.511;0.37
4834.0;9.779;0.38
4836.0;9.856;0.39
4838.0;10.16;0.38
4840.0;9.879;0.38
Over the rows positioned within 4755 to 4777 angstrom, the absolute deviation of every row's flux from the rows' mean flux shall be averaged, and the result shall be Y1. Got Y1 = 0.39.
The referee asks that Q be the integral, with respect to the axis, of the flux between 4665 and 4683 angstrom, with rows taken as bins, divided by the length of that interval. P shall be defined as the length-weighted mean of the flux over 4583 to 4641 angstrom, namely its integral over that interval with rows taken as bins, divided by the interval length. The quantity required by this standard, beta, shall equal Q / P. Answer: 1.05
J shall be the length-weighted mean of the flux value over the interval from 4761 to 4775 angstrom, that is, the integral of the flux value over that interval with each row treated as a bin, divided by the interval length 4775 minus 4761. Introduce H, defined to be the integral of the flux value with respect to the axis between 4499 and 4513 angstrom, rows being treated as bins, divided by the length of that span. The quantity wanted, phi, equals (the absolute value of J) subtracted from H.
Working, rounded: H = 9.68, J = 9.6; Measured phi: 0.08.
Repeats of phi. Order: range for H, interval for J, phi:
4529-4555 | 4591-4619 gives 0.23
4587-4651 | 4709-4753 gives -0.50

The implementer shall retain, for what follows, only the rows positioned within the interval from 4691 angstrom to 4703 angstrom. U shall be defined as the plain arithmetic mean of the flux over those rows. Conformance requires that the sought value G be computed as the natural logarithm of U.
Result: 2.29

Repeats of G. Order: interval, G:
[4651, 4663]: 2.22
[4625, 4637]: 2.24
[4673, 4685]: 2.24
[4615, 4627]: 2.19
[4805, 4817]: 2.29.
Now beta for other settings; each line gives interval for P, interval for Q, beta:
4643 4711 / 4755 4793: 1.03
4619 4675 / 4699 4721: 1.06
